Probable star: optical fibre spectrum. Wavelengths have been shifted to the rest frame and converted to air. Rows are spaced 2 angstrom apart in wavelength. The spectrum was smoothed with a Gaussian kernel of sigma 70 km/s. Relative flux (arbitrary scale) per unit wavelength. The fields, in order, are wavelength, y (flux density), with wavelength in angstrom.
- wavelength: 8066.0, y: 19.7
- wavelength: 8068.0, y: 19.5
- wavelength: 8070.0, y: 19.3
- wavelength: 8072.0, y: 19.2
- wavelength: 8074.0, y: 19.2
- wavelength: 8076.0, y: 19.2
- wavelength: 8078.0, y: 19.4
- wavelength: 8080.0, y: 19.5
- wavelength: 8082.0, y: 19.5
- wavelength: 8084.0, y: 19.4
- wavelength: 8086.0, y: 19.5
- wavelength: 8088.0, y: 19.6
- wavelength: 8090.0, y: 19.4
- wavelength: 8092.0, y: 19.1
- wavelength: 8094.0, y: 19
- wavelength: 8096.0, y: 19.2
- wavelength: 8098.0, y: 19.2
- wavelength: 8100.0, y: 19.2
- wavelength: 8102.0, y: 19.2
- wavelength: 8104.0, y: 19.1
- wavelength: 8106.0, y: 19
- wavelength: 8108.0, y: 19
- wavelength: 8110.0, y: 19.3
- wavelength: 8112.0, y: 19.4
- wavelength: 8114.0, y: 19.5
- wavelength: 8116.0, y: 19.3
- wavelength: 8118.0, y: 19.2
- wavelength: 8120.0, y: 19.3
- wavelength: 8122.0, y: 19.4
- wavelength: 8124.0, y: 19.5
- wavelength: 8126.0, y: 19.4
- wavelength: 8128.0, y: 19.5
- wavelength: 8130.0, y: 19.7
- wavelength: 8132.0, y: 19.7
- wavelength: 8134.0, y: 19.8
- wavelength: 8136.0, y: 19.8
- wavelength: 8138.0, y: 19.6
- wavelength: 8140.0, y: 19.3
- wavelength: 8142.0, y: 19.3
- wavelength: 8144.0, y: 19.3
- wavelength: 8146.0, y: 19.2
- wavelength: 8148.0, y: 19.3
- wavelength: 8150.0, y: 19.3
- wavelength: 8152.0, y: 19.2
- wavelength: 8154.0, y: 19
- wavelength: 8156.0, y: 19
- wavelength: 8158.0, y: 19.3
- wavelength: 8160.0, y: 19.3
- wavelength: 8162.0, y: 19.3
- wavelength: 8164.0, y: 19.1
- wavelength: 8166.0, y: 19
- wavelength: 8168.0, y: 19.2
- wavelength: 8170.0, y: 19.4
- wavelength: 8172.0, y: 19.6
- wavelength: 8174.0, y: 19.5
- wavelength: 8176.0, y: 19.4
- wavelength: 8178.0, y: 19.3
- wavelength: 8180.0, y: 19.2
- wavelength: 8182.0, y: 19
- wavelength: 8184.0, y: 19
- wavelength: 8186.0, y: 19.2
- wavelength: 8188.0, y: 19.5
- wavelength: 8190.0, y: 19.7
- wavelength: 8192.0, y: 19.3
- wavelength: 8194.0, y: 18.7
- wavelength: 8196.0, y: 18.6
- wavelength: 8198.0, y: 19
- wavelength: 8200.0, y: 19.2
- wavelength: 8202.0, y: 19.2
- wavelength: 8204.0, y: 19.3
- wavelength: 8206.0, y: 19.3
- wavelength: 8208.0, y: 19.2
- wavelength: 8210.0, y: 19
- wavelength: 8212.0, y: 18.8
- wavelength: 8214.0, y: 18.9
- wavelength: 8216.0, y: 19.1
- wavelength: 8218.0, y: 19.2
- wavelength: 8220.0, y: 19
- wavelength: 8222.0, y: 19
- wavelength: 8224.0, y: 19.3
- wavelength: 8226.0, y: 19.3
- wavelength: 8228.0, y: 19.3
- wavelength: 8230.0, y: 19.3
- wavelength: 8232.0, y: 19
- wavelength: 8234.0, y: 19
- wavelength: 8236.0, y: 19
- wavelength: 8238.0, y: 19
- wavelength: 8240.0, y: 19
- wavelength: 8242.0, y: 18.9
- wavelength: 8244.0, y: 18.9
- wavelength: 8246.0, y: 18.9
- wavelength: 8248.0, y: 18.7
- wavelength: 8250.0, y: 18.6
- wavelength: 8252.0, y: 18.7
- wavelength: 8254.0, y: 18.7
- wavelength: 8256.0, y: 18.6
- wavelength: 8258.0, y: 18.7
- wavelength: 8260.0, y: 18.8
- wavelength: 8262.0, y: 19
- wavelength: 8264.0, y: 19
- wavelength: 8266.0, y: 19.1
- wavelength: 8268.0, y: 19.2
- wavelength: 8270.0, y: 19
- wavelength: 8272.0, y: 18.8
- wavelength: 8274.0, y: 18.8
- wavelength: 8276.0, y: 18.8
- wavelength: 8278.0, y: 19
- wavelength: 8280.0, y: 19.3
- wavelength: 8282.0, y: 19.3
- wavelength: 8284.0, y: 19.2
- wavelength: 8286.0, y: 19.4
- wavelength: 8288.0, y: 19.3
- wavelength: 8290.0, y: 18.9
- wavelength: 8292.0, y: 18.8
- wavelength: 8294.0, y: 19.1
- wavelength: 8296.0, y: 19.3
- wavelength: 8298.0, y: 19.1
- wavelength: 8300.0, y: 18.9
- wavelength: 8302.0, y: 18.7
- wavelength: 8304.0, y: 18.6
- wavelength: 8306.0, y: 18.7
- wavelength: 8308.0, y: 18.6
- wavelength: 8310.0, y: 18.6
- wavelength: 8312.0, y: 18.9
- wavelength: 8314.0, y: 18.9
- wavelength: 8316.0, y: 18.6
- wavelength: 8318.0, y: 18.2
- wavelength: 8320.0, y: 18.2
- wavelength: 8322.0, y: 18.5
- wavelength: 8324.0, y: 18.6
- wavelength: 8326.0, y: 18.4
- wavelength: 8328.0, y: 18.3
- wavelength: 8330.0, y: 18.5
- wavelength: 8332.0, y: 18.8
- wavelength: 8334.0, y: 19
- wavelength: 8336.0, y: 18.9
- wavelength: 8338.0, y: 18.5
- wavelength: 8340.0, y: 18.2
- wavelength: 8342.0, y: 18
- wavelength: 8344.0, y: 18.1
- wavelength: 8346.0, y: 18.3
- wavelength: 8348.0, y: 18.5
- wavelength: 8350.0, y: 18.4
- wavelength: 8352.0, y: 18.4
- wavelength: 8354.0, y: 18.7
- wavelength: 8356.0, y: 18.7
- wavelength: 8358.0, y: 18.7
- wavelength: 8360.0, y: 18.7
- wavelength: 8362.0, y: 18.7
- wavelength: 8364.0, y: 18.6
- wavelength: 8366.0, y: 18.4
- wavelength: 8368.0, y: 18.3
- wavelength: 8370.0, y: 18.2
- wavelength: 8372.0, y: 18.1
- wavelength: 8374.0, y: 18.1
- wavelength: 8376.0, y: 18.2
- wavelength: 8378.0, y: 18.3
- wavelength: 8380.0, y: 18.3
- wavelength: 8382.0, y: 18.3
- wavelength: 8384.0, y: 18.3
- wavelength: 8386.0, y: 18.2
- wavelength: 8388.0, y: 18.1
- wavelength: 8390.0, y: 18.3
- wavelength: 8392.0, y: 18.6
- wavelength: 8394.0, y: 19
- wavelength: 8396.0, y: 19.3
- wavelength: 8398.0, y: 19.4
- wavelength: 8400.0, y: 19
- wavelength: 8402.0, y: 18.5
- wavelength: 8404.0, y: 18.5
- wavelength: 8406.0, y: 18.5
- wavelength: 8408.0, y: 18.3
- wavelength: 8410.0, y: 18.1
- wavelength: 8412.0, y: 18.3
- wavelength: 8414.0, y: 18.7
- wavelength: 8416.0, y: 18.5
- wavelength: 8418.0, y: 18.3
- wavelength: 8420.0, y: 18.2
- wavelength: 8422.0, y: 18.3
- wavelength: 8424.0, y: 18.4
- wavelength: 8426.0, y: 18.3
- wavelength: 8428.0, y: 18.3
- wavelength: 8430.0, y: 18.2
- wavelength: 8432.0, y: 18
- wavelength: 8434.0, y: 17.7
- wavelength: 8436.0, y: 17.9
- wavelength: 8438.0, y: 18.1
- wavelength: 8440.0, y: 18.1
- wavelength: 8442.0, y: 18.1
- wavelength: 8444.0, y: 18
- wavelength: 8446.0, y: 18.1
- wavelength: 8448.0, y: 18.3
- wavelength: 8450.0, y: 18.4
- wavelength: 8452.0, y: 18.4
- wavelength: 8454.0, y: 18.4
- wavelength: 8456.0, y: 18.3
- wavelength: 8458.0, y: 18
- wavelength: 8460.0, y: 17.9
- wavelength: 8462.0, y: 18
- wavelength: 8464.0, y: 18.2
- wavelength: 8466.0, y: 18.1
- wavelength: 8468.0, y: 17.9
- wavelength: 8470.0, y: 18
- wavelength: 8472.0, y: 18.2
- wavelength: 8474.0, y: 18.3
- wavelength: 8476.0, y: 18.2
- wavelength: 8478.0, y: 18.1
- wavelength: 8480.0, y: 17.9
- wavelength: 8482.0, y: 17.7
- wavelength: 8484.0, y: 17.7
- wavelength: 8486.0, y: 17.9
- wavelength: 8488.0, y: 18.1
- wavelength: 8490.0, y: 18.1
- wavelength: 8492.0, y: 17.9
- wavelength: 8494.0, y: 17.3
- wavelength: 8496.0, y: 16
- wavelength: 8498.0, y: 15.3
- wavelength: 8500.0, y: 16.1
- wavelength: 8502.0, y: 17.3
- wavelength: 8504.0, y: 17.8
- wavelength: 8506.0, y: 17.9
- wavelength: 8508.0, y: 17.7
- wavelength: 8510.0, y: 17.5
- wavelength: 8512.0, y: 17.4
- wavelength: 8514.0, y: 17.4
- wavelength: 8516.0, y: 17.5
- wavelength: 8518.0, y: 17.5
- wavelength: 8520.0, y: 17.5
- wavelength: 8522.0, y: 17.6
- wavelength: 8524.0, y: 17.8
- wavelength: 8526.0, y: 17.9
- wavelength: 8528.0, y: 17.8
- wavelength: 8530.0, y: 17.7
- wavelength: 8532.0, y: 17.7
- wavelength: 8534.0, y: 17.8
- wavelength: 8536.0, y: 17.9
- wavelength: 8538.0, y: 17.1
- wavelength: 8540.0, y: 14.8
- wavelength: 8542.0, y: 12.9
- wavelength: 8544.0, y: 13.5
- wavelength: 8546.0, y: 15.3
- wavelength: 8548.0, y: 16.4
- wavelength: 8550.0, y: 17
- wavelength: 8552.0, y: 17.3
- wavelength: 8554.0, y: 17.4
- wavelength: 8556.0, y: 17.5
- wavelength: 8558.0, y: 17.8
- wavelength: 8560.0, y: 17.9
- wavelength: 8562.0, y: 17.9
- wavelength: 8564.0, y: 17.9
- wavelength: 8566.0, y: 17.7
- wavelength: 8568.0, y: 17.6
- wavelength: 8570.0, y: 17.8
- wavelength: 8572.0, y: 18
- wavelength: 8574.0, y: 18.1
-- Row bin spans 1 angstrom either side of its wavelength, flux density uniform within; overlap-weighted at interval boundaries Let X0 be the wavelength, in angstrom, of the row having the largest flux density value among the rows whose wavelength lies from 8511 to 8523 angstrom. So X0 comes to 8522.0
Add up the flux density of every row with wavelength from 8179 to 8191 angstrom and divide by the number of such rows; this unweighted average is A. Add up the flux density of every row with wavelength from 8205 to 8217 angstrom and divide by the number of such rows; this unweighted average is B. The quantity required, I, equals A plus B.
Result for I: 38.3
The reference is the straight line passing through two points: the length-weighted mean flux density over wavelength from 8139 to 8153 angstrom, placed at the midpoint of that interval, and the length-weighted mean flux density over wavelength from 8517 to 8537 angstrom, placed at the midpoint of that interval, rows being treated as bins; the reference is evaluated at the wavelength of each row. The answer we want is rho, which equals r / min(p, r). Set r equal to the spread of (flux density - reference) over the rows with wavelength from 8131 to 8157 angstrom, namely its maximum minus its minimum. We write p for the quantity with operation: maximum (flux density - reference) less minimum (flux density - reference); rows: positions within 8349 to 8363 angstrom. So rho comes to 2.08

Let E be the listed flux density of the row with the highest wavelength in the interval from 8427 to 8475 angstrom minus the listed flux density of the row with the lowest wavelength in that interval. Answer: 0.00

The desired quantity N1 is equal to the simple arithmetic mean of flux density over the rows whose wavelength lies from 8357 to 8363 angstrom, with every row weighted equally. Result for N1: 18.7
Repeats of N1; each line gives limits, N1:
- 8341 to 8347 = 18.1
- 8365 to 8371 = 18.3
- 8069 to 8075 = 19.2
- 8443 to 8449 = 18.1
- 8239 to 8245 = 18.9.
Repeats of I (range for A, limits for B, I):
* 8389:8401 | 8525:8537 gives 36.7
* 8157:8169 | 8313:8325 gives 37.7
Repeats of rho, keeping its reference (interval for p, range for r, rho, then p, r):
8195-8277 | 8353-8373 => 1.00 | 0.89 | 0.56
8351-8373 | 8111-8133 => 1.00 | 0.56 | 0.56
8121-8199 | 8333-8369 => 1.00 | 1.08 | 0.97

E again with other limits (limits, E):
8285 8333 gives -0.60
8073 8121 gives 0.10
